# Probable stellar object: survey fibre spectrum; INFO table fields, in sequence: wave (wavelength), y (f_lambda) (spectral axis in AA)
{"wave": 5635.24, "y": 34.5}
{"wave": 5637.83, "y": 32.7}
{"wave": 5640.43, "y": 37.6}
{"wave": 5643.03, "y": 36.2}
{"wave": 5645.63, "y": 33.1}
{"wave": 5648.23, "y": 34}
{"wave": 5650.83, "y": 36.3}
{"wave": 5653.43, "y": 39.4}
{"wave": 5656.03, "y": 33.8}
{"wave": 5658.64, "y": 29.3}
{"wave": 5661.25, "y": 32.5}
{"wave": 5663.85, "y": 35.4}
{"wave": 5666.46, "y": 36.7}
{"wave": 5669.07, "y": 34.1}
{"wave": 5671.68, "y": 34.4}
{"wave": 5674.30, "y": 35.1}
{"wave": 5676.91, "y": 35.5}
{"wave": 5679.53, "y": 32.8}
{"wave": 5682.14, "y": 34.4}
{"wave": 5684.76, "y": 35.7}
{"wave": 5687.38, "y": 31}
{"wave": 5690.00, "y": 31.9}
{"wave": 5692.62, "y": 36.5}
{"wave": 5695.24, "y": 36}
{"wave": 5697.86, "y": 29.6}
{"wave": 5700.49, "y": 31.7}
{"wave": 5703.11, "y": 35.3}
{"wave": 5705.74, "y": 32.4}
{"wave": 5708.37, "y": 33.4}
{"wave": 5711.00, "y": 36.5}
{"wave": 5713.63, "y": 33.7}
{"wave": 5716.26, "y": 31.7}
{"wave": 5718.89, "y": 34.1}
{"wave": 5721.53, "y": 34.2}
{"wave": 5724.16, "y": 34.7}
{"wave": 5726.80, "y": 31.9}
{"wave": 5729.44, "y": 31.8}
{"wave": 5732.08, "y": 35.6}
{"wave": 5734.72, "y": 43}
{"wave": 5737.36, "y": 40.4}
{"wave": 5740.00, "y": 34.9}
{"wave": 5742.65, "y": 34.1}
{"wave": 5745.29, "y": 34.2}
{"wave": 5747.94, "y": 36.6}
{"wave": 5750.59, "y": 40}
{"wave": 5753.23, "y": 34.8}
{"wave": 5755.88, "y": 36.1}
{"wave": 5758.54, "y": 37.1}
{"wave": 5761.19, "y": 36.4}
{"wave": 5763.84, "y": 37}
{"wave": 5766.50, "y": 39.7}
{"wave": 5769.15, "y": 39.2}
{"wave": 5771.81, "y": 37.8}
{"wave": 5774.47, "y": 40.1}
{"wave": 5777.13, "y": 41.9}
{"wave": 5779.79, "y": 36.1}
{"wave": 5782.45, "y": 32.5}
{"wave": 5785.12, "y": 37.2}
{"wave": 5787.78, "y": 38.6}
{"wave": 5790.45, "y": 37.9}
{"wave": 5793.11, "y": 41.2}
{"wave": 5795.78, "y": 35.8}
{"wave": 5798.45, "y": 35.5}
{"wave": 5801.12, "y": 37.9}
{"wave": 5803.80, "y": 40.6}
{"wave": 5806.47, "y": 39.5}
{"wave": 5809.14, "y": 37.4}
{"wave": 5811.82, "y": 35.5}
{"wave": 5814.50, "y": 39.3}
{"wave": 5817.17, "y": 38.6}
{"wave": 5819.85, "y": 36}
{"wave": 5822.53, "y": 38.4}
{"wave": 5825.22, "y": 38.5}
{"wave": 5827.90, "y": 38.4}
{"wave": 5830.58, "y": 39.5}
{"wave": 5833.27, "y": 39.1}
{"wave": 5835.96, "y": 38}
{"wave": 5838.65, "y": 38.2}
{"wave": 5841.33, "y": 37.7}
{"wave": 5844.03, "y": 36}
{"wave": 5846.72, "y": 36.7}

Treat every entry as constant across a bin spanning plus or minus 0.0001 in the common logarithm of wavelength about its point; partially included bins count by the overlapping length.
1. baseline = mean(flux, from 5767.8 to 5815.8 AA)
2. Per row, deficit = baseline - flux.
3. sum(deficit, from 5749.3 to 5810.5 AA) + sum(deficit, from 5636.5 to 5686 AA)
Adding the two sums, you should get 67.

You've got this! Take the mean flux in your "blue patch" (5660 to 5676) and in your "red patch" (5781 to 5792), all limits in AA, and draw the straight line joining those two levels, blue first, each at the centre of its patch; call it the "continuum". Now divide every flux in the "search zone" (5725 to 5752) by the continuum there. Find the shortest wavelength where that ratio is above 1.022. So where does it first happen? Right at 5734.72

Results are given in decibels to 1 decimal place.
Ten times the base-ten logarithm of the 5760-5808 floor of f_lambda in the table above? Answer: 15.1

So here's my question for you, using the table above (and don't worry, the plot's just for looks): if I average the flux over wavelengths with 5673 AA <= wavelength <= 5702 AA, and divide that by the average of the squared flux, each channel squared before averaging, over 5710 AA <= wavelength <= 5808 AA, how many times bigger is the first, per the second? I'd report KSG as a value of 0.0247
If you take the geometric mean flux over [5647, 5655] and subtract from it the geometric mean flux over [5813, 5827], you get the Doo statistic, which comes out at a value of -1.6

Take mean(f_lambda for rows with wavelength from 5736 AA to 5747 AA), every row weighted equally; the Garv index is 35.9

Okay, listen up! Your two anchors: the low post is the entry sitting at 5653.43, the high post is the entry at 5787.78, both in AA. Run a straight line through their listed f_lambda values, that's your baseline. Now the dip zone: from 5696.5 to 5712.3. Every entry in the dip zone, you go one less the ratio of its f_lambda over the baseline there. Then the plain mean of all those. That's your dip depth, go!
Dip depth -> 0.152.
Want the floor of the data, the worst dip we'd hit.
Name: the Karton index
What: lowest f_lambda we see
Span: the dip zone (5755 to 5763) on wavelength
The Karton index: 36.1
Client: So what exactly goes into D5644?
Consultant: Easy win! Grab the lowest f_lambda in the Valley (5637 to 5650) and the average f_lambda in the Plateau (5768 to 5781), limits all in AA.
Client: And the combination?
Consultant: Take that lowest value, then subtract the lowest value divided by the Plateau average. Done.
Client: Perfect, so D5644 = 31.9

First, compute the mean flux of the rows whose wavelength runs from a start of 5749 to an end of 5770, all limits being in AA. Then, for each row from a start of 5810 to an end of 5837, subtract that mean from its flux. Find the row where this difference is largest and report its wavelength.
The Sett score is 5830.58 AA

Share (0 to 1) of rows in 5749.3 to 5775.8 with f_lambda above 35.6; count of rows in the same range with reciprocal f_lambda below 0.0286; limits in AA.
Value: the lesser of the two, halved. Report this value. 0.45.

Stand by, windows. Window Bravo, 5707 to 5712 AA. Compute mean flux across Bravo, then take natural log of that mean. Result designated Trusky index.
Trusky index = 3.55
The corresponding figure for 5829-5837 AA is 3.66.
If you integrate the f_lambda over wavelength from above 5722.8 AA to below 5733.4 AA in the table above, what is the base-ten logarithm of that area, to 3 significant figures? 2.55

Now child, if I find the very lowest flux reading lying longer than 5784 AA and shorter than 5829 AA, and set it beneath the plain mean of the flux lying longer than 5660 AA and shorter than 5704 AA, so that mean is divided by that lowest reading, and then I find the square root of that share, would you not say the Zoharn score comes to 0.979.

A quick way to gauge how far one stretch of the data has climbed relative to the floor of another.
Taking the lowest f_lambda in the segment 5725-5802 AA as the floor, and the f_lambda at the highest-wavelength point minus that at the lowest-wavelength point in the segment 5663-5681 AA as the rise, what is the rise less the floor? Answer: -34.4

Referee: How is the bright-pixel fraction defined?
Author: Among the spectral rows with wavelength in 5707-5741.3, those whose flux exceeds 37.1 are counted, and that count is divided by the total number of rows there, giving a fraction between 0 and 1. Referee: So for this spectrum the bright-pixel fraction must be 0.15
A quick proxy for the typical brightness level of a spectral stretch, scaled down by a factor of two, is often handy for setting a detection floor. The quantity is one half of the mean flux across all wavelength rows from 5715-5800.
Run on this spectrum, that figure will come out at 18.3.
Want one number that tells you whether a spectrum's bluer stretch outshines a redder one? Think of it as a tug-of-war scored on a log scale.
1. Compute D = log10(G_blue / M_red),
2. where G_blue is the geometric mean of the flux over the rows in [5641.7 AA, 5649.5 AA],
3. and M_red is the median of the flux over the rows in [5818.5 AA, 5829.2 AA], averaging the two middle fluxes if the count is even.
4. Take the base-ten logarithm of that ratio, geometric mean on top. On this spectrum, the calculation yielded -0.05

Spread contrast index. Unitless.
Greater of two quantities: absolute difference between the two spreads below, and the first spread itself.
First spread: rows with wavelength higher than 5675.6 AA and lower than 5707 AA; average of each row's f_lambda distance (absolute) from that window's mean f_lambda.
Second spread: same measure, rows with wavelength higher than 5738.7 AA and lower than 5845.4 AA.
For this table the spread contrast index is 2.00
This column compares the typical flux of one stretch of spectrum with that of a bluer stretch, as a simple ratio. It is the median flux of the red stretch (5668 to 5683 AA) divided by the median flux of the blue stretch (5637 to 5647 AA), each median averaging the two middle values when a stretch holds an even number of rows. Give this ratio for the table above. 0.99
